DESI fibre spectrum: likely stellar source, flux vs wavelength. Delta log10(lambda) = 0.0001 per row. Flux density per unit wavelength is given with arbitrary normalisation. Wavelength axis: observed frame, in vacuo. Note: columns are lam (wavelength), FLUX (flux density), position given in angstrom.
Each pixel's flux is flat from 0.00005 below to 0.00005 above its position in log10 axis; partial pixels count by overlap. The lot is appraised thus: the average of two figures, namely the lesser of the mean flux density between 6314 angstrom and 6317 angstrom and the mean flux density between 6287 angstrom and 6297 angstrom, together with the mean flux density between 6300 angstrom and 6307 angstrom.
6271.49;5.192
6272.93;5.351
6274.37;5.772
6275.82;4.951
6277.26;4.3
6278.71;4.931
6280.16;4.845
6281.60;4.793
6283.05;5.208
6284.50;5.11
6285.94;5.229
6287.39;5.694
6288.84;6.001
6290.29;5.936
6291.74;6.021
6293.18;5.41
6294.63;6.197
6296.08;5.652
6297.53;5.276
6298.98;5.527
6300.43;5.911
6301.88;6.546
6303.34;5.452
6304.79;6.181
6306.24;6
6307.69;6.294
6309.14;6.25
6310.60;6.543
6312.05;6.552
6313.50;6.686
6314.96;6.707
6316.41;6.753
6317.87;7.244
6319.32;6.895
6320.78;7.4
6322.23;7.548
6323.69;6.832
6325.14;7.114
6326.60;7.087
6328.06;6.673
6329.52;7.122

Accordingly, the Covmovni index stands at 5.93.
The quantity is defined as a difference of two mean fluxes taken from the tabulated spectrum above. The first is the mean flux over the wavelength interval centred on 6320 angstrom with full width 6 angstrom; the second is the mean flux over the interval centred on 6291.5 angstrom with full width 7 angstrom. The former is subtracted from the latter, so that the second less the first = -1.4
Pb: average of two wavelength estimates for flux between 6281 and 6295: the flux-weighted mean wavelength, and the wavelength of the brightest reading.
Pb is 6291.5 angstrom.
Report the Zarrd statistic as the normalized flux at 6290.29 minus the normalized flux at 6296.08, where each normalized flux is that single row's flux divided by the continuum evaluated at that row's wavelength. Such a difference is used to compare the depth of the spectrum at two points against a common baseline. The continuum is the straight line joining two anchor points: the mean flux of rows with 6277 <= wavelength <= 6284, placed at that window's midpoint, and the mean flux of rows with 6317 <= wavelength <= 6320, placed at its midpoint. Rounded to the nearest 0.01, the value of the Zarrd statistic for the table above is 0.11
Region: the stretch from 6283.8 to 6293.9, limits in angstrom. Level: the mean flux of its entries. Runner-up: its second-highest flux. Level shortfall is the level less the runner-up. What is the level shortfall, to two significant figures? -0.37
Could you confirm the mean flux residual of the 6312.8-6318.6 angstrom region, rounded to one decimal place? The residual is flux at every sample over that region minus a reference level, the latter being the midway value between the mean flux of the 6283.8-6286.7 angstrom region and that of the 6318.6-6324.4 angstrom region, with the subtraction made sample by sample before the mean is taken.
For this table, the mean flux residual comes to 0.7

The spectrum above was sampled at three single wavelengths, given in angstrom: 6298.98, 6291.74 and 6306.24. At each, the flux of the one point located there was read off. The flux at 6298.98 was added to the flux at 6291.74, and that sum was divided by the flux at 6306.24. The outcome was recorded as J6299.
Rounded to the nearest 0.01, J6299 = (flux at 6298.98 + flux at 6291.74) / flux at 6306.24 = 1.92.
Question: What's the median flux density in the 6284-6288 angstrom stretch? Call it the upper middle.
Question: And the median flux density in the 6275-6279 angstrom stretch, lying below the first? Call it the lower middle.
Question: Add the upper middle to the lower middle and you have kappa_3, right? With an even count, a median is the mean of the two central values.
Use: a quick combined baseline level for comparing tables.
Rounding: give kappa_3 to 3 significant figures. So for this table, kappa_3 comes 10.2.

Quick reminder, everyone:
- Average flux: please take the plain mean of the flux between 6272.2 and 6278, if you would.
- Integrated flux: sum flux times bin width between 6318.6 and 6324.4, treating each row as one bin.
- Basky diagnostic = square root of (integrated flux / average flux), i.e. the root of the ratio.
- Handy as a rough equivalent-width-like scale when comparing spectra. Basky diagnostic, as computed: 2.9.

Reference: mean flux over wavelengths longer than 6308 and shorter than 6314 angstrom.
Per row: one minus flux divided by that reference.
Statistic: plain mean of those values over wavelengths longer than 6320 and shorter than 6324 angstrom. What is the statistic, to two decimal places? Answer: -0.12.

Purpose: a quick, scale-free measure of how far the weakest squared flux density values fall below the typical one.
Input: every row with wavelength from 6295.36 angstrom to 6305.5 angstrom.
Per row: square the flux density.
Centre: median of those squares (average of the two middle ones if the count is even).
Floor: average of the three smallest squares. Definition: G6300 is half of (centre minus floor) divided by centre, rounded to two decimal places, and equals 0.04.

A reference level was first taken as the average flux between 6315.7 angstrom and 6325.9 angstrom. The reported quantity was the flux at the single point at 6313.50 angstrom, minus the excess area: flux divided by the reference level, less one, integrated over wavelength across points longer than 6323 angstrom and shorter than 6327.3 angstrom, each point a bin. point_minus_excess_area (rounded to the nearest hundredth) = 6.75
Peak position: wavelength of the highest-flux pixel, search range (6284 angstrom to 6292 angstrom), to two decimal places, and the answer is 6291.74 angstrom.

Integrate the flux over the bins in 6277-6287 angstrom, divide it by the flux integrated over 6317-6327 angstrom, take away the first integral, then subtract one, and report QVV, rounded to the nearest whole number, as -50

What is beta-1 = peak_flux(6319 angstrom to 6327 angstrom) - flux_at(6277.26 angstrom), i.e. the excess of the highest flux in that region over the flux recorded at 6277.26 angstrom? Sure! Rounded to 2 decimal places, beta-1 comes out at 3.25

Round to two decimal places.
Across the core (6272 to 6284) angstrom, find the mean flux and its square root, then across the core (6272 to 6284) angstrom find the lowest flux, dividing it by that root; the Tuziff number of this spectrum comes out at 1.92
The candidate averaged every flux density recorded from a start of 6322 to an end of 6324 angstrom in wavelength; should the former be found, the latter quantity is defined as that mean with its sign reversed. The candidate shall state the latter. -7.2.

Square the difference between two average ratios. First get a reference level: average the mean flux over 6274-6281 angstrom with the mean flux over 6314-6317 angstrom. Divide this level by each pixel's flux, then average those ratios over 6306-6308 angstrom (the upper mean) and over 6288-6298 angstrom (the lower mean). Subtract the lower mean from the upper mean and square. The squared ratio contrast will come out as 0.004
